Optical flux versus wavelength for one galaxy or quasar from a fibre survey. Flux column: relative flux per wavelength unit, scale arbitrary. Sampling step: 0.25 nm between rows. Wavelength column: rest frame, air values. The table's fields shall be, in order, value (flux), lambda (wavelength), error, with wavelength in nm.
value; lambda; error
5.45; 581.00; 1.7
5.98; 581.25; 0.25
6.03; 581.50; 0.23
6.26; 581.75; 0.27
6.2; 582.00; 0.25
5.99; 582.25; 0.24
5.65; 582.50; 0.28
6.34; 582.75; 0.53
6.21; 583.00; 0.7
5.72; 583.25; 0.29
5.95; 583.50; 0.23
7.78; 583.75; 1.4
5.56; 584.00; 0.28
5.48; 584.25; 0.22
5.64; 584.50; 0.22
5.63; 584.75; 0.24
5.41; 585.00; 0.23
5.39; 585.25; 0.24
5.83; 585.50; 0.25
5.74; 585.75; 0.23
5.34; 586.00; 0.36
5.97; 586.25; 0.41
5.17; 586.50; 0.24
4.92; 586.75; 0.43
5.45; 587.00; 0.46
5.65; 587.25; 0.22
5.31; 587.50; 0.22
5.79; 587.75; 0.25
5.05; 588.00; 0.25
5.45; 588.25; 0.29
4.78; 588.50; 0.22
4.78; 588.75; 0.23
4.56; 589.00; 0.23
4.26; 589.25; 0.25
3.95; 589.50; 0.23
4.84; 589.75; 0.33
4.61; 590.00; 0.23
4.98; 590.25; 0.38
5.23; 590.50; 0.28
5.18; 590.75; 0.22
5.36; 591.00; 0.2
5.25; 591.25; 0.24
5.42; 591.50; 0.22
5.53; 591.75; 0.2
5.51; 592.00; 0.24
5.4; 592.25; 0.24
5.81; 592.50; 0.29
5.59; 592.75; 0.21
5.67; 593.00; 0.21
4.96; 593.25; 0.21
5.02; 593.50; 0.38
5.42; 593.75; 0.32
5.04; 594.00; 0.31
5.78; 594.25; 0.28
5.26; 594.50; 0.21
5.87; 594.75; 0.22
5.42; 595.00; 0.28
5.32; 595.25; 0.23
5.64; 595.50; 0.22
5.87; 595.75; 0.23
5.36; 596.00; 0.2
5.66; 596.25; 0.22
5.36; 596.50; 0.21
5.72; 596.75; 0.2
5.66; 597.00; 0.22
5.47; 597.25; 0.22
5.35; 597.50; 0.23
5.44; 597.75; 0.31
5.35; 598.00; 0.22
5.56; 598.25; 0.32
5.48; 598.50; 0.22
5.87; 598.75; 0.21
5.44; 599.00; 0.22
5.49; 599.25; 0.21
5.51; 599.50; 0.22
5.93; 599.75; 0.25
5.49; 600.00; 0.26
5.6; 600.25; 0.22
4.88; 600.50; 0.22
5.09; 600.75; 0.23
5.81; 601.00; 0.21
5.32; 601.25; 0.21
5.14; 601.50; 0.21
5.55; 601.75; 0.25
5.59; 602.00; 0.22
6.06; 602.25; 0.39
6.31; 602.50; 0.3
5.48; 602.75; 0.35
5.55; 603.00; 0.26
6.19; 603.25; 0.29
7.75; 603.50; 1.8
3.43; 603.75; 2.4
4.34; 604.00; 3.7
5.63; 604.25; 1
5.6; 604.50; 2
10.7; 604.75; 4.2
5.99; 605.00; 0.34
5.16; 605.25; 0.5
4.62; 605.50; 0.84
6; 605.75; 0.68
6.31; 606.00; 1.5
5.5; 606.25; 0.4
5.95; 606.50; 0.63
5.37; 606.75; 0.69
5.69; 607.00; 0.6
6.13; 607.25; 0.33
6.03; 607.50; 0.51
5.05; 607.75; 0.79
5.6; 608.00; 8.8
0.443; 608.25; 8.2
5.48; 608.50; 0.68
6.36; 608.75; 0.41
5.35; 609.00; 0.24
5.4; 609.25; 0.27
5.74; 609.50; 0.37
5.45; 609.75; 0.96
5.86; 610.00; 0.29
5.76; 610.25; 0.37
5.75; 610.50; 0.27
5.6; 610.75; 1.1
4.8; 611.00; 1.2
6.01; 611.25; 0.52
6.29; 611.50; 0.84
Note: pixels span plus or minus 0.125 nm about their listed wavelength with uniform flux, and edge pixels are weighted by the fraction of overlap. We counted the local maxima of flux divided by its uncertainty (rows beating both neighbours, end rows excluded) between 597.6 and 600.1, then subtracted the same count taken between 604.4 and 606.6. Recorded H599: 0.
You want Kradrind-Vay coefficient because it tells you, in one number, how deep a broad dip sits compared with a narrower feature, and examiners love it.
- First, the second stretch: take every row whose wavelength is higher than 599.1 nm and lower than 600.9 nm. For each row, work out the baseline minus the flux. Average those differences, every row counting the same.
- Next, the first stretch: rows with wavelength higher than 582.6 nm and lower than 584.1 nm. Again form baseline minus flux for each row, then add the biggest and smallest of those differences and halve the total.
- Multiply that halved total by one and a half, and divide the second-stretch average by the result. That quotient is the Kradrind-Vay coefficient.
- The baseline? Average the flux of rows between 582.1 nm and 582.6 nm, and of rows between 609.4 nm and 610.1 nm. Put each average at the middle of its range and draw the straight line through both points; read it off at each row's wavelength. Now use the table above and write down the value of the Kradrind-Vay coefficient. -0.2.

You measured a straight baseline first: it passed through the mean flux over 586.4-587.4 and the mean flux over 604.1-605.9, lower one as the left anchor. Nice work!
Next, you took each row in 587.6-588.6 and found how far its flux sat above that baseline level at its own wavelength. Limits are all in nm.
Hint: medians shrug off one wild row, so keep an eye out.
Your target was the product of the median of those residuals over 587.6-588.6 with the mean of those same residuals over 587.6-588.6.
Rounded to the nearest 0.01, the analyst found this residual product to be 0.01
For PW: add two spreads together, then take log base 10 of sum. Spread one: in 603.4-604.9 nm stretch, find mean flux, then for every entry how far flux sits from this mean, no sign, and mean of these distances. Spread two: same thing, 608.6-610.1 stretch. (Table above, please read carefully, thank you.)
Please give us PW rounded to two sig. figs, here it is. 0.36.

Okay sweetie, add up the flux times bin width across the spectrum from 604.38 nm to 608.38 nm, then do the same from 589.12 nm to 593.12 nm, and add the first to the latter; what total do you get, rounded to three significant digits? 43.2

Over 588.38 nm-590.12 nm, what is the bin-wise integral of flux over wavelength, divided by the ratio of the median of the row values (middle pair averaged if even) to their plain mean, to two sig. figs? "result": 7.8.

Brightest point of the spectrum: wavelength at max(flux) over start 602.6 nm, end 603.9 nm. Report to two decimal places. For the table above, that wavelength 603.50 nm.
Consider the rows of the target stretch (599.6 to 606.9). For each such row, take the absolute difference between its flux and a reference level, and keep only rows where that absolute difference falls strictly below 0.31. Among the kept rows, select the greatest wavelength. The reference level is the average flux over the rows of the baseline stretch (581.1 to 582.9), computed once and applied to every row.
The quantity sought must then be 606.50 nm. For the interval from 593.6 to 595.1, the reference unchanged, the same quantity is 594.75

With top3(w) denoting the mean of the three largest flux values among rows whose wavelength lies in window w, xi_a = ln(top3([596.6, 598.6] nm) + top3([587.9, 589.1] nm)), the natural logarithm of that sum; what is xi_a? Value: 2.37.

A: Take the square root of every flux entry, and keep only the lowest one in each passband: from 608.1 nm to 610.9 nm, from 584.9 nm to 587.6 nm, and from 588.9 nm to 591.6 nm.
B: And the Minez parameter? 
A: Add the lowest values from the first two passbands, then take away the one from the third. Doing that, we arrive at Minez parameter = 0.9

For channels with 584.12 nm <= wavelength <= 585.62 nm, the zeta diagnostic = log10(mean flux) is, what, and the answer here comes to 0.745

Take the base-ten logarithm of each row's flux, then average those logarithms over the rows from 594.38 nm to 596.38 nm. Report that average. 0.74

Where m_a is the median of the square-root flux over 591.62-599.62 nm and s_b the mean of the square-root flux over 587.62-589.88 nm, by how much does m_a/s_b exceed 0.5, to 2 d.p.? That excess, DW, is 0.57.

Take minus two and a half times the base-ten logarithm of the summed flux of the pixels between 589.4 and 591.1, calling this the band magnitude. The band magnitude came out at -3.83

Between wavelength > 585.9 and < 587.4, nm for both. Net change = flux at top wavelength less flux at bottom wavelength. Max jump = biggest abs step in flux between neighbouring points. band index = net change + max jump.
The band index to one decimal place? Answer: 1.1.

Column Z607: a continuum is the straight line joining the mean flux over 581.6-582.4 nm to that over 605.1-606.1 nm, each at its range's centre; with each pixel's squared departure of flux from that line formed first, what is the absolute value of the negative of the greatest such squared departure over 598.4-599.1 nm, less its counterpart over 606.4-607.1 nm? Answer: 0.3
